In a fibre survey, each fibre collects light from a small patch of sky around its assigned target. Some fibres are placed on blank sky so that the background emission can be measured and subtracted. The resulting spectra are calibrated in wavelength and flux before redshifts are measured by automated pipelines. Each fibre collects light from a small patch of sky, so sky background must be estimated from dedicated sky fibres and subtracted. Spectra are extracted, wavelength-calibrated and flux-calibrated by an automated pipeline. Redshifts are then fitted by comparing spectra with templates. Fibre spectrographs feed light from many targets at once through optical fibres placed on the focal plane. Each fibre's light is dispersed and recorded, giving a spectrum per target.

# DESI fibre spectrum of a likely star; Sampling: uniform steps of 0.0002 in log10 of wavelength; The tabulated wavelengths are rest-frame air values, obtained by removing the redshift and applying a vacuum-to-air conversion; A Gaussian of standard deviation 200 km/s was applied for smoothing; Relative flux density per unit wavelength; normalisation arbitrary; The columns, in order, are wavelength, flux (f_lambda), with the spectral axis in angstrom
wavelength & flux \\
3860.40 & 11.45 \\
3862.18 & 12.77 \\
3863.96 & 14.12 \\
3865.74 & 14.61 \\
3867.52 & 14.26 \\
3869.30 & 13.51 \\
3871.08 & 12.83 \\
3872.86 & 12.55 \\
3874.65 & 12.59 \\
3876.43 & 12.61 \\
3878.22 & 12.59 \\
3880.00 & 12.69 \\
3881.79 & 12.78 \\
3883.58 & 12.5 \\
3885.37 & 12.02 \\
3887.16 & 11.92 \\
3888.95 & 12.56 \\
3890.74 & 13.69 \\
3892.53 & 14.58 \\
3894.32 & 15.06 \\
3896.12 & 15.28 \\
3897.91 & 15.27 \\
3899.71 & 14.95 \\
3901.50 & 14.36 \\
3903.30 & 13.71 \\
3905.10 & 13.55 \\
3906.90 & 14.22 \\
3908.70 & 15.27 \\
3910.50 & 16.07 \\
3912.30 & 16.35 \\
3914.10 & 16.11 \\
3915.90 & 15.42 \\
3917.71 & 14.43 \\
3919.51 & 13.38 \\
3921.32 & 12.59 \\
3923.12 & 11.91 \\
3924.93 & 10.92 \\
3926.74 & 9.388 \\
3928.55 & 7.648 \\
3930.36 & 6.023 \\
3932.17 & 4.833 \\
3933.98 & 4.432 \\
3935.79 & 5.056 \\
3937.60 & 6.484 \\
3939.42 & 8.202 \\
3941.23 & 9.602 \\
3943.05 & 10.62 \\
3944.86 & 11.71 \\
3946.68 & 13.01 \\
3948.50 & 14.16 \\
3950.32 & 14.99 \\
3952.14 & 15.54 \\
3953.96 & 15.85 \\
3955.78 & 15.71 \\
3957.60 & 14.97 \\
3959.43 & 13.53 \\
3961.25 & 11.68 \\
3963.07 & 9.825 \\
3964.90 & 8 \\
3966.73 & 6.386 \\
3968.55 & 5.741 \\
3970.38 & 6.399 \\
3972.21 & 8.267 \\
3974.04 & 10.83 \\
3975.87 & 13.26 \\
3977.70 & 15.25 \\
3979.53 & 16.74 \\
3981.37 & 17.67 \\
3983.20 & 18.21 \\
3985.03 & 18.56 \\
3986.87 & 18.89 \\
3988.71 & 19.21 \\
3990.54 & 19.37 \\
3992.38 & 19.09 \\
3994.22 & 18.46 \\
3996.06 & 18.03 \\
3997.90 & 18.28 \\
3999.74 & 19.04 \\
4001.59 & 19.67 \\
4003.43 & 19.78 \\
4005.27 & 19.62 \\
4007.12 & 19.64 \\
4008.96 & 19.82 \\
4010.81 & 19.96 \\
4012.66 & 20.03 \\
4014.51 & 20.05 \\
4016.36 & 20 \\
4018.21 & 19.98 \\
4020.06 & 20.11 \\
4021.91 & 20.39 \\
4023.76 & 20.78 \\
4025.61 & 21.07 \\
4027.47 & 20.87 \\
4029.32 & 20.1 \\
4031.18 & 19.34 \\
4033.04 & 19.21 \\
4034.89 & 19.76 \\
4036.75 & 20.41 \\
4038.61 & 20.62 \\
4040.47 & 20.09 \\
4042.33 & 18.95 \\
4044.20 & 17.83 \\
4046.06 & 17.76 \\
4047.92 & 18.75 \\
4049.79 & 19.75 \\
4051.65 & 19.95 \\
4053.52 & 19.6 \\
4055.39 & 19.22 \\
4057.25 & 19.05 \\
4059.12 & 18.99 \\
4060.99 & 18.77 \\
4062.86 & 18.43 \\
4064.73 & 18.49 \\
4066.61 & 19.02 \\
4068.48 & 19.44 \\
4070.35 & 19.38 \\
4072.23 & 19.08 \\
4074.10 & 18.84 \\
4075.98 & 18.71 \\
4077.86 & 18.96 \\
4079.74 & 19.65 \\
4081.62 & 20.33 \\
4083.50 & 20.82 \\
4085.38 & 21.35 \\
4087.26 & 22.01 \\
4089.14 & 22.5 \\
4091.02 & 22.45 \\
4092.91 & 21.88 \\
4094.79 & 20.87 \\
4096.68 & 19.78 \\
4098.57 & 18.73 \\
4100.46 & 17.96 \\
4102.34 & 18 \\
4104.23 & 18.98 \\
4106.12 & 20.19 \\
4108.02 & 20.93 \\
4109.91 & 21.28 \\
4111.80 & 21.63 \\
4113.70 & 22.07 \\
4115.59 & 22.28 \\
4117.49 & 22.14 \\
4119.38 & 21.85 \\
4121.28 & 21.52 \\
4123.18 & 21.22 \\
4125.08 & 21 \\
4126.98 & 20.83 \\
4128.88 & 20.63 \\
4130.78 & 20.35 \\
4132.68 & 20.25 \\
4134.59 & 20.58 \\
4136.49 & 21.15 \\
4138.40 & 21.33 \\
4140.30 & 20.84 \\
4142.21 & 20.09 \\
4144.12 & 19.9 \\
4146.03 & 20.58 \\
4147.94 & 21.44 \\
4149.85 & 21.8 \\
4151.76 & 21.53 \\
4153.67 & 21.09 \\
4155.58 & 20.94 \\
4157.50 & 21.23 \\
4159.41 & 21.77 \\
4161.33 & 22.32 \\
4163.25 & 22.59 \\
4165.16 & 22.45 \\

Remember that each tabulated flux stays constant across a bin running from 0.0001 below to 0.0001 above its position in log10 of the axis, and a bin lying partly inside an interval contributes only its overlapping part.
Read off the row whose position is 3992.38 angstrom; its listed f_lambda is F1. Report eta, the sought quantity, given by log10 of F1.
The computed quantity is 1.28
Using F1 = 19.09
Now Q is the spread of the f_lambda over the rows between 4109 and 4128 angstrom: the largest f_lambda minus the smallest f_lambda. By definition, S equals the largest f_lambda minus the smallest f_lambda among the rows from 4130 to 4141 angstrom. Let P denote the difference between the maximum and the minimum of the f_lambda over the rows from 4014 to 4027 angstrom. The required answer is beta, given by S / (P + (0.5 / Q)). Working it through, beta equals 0.8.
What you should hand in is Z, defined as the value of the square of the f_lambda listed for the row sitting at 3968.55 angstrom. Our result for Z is 33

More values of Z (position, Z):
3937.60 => 42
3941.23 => 92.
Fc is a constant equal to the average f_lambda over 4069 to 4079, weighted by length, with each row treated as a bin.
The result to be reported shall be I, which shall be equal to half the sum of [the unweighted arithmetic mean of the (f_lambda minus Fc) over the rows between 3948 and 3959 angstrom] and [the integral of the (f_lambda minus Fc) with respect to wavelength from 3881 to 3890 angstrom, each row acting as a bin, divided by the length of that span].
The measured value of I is -5.2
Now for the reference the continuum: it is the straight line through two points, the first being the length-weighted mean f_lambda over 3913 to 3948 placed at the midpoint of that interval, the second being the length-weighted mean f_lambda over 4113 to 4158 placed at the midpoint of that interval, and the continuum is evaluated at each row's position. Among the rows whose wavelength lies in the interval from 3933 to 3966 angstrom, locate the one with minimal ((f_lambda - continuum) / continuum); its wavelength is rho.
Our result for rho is 3933.98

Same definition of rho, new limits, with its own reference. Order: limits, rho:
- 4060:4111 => 4102.34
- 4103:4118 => 4104.23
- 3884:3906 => 3887.16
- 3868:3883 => 3881.79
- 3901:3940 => 3933.98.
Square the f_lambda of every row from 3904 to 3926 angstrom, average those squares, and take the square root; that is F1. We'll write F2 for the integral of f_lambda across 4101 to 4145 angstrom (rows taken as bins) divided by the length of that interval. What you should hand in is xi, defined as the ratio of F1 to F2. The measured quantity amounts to 0.7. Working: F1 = 14.3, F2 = 20.8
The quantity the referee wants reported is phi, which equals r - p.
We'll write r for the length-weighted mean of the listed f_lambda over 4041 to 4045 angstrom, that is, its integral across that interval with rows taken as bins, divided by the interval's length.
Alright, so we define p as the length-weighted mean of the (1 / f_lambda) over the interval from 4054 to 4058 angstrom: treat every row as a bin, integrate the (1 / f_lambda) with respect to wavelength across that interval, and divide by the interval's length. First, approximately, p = 0.052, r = 18.5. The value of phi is 18.5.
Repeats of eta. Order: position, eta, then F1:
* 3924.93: 1.04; 10.92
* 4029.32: 1.30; 20.1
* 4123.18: 1.33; 21.22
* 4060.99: 1.27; 18.77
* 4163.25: 1.35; 22.59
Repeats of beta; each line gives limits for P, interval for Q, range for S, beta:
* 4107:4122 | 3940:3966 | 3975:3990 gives 4.2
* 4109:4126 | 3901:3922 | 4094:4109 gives 2.1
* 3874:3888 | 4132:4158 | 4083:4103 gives 4.0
